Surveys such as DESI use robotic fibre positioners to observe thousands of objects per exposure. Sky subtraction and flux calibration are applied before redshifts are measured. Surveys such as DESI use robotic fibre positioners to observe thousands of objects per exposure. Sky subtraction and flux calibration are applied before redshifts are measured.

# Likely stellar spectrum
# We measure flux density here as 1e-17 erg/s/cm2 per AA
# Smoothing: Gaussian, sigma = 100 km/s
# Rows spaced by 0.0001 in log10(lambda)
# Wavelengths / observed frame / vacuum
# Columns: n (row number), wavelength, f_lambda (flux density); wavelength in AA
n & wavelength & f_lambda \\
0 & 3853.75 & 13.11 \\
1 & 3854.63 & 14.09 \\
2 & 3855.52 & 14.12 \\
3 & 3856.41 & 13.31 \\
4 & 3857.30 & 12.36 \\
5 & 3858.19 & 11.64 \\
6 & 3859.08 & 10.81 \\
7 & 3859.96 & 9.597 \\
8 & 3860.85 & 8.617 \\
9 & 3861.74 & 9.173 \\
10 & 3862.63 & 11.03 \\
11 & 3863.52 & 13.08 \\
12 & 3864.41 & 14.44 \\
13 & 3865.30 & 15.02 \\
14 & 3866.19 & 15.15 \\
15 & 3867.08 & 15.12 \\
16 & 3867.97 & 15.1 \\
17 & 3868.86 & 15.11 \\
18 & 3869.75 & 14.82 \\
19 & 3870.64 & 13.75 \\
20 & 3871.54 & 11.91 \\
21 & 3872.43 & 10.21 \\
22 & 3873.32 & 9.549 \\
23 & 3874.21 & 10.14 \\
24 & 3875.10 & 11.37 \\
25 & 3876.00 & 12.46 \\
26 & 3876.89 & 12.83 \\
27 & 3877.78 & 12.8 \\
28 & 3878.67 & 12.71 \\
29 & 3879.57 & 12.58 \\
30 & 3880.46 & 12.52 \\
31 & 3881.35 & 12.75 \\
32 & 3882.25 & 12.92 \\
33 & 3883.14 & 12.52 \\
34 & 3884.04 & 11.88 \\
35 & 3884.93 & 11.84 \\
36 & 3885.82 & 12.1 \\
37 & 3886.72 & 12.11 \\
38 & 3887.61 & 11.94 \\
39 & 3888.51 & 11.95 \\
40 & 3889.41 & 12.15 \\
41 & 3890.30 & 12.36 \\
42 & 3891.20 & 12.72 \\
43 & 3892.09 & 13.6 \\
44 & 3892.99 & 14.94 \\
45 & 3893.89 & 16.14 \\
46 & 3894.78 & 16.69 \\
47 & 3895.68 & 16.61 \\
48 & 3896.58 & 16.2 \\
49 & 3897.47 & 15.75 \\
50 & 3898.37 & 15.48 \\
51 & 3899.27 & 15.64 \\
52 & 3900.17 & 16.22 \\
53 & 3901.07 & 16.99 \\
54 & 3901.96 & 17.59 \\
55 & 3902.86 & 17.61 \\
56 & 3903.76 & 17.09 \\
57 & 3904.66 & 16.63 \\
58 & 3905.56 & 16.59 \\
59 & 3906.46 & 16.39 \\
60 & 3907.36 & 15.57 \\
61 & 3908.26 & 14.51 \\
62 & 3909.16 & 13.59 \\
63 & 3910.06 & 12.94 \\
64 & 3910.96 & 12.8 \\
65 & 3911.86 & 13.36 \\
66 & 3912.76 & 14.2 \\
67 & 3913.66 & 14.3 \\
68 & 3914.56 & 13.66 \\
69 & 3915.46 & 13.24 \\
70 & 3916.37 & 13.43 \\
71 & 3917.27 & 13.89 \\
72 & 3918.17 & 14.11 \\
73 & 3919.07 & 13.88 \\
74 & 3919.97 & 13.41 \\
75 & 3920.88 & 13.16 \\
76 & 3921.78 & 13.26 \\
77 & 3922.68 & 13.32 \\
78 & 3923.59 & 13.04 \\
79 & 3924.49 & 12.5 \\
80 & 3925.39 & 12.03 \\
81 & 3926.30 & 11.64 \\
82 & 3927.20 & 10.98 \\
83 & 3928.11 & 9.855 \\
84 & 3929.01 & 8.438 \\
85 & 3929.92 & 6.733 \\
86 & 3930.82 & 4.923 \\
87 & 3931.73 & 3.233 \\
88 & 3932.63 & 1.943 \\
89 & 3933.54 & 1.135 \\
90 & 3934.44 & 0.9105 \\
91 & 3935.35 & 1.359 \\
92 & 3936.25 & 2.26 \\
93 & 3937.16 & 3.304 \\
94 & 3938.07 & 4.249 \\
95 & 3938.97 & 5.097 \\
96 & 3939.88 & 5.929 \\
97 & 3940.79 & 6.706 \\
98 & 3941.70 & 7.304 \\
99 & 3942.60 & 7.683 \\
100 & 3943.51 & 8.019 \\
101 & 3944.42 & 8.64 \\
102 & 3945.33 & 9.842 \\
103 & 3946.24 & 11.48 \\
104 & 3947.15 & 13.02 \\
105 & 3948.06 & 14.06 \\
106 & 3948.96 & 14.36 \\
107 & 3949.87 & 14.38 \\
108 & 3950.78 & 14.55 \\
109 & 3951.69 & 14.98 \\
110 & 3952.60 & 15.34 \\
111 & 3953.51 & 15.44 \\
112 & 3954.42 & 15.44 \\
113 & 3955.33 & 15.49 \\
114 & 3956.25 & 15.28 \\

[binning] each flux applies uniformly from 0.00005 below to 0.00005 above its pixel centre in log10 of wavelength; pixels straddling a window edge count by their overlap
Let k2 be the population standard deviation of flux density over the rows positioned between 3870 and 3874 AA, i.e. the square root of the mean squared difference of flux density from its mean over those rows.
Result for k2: 1.6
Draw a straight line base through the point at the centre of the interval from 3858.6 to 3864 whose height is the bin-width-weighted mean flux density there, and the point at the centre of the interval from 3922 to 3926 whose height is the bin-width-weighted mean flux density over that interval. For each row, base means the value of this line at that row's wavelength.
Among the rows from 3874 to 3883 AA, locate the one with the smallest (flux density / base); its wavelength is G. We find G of 3874.21 AA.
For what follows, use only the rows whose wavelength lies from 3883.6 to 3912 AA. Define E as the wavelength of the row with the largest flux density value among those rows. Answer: 3902.86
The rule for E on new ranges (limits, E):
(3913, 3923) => 3913.66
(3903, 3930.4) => 3903.76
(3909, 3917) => 3913.66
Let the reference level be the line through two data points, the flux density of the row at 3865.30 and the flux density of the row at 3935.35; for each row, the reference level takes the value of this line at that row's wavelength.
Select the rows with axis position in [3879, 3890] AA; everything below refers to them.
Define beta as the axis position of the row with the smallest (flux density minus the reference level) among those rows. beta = 3879.57 AA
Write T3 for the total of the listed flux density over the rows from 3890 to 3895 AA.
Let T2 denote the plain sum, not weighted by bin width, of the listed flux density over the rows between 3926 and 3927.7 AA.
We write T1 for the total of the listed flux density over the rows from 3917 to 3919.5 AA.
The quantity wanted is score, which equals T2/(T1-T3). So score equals -0.5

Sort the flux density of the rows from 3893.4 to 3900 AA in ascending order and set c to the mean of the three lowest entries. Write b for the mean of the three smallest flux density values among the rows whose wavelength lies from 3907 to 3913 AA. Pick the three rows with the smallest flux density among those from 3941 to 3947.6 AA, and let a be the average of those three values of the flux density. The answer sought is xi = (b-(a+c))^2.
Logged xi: 105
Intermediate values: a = 7.7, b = 13.0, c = 15.6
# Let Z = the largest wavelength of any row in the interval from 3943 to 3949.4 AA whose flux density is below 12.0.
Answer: 3946.24 AA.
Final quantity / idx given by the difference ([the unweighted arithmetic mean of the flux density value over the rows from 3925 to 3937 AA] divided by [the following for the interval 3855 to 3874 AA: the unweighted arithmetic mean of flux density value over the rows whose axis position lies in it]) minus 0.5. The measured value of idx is 0.0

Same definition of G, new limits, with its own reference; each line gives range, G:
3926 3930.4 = 3929.92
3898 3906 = 3898.37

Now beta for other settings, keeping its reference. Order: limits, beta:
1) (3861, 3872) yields 3861.74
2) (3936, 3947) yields 3936.25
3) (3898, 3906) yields 3898.37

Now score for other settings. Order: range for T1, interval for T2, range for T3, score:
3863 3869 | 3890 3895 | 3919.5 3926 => 7.0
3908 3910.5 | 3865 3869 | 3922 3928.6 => -1.8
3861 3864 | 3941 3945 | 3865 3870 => -0.6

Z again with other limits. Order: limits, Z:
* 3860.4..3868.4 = 3862.63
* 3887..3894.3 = 3888.51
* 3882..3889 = 3888.51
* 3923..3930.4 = 3929.92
